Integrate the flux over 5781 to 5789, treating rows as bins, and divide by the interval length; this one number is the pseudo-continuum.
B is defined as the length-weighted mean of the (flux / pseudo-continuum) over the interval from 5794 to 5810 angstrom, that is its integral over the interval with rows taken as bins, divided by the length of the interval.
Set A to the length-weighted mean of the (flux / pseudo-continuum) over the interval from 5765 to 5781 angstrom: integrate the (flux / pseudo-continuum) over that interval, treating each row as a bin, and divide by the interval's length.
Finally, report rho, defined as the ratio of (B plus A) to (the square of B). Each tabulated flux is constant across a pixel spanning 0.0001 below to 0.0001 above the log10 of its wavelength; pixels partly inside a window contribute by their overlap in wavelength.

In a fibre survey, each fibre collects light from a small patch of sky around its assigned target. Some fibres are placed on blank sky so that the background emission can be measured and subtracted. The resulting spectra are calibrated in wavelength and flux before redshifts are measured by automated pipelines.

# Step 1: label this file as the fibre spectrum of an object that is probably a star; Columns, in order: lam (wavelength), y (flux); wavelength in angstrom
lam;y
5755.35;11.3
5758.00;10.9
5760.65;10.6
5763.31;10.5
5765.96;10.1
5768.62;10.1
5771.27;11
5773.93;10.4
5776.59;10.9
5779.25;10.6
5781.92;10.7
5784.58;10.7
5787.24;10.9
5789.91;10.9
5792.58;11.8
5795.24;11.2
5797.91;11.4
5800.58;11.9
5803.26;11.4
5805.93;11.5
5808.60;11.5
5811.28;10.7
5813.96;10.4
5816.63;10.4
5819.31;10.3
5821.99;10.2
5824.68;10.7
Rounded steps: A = 0.98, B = 1.06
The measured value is 1.80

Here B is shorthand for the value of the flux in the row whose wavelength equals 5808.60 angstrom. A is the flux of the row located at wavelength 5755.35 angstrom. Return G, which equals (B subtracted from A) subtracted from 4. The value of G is 4.2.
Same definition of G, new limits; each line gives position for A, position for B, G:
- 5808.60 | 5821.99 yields 2.7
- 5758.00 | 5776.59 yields 4.0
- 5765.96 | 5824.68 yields 4.6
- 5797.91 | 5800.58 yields 4.5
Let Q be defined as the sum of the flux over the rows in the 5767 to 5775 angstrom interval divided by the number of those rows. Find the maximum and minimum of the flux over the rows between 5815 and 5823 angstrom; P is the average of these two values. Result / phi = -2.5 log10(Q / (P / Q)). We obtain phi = -2.57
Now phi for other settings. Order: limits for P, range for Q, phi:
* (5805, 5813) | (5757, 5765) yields -2.53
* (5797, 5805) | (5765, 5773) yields -2.42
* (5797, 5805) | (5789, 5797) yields -2.60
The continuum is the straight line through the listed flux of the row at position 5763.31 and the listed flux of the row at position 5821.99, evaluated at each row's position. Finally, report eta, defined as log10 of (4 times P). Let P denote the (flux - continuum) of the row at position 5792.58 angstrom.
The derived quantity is 0.8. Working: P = 1.4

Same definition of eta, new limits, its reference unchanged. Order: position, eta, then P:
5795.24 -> 0.5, 0.9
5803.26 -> 0.6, 1.1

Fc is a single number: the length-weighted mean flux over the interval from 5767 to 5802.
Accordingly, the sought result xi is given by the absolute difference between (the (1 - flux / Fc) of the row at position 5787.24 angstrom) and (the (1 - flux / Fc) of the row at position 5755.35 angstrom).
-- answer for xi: 0.04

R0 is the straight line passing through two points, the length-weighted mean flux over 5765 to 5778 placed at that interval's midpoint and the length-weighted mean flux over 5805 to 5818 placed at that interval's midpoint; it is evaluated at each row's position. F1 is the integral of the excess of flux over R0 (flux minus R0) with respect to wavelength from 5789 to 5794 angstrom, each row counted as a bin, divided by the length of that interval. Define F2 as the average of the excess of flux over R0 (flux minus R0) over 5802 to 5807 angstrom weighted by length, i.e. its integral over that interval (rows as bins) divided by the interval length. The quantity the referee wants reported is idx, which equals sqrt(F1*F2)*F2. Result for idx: 0.41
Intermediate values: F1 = 0.69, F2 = 0.63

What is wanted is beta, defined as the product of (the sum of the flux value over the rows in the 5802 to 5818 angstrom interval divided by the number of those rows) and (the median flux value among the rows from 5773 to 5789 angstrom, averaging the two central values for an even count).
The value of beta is 118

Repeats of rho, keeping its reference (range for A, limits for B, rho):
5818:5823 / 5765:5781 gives 2.02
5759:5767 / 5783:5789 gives 1.96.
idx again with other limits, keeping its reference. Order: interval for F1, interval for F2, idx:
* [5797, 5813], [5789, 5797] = 0.36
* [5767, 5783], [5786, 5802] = 0.12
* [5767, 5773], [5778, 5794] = 0.02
